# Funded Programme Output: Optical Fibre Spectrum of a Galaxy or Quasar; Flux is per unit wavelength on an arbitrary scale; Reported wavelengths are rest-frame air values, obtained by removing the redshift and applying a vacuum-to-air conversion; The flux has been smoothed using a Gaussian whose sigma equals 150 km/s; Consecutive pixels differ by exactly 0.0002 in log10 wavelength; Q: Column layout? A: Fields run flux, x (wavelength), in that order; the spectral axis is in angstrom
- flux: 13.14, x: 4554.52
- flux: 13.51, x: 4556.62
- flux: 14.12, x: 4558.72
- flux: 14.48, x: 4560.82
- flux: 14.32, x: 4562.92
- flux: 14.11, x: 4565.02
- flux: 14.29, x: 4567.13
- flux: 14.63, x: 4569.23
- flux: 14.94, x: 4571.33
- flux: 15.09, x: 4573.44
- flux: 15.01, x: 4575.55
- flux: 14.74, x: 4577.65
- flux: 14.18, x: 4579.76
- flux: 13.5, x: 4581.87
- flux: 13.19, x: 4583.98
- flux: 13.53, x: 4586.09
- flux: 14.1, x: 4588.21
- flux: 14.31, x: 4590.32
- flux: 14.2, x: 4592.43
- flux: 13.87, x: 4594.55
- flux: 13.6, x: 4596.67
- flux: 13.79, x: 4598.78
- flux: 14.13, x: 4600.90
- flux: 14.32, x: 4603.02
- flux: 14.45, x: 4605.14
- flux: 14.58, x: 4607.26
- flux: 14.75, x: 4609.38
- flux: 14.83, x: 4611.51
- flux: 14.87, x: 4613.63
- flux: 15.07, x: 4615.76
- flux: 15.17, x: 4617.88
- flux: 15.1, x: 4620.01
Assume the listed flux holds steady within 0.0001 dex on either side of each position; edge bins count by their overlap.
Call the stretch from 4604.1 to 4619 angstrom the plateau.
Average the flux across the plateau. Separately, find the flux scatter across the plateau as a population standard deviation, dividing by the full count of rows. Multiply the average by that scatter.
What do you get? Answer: 3.5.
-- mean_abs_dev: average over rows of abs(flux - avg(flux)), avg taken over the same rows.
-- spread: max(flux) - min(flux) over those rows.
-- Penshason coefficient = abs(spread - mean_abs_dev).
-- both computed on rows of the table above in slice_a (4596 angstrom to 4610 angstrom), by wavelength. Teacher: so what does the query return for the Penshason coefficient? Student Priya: 0.81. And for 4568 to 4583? 1.16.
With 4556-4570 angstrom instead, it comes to 0.87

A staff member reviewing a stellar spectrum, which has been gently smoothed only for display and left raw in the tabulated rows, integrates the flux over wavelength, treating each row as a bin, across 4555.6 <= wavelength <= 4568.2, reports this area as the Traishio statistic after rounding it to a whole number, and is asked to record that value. 178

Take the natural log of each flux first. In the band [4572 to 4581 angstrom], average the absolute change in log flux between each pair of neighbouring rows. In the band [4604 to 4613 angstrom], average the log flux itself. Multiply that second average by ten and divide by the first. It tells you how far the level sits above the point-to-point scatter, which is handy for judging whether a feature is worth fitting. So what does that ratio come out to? 1295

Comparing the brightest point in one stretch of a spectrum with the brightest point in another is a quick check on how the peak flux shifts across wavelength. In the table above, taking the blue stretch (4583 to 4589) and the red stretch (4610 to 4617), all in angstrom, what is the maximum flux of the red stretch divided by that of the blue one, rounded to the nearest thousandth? 1.069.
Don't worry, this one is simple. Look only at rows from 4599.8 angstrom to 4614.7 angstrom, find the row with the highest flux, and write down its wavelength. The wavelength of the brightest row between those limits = 4613.63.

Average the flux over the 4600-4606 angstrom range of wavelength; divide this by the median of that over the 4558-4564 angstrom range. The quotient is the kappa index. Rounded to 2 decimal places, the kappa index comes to 1.00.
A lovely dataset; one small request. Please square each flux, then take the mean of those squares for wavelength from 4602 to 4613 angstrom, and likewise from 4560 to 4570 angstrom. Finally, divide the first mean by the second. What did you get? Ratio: 1.03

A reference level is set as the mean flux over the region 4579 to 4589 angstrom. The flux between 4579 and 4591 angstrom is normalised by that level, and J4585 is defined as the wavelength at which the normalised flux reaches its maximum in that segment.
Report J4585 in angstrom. 4590.32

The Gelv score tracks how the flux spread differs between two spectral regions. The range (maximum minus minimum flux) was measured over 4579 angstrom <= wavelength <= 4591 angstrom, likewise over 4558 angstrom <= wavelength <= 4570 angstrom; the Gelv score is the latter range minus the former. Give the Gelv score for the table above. -0.60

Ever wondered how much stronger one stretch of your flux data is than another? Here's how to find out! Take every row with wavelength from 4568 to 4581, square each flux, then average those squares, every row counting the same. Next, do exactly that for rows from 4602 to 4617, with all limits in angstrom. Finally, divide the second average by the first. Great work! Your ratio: 0.99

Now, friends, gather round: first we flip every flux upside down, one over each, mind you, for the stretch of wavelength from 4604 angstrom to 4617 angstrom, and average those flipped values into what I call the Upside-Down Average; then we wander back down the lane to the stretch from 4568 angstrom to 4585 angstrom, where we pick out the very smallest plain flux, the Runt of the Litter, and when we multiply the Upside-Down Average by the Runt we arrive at 0.89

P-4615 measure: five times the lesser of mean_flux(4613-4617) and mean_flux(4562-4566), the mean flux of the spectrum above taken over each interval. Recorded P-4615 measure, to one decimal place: 71.1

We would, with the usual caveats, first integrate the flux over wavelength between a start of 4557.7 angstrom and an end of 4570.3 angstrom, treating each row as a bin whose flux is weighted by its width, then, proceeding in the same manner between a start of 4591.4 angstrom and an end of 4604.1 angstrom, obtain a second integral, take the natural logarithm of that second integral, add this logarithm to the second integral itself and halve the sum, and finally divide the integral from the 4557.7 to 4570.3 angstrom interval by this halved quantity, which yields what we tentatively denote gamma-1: 1.98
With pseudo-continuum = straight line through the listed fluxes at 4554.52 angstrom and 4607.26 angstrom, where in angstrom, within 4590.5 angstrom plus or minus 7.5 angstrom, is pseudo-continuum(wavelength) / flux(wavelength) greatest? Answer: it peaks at 4583.98 angstrom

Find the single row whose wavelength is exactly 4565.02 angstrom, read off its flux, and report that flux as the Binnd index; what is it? 14.11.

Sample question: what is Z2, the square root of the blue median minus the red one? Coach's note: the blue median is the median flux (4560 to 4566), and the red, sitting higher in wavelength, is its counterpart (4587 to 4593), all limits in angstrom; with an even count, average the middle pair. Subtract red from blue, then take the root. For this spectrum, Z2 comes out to 0.35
